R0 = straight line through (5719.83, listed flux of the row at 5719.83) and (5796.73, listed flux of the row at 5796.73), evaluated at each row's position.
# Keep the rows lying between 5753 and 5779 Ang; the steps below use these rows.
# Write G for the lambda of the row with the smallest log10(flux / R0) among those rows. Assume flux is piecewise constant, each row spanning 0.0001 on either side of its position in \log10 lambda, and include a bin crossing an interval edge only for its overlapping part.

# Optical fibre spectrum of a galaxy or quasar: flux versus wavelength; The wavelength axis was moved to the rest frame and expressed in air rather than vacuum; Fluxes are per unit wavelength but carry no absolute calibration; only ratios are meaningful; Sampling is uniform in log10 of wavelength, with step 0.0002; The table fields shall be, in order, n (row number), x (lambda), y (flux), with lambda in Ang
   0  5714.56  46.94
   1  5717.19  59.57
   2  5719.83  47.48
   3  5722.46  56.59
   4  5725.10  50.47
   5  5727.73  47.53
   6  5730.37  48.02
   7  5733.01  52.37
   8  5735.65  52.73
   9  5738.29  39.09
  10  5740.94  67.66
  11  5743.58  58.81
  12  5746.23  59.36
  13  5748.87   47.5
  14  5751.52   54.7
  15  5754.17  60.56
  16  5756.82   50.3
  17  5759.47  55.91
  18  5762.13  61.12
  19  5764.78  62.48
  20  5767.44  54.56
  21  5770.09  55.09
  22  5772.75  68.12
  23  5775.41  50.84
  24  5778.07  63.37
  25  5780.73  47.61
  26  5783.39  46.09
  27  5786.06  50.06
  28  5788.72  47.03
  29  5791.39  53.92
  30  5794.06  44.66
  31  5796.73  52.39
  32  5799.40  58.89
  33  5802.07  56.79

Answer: 5775.41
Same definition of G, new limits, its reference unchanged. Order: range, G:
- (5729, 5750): 5738.29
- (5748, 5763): 5748.87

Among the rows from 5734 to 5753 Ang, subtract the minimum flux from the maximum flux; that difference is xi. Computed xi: 29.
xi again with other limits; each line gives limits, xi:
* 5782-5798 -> 9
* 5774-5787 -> 17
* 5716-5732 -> 12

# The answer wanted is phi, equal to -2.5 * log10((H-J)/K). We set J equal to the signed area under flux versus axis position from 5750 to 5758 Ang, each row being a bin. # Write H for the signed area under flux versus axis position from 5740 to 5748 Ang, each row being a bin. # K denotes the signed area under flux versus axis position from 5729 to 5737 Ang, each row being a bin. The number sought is 2.4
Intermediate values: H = 487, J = 441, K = 408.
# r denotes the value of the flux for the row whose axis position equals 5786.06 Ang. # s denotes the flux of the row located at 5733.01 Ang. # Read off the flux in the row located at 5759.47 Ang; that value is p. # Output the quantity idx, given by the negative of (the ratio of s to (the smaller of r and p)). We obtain -1.05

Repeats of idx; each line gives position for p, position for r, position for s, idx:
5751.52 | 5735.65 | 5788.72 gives -0.89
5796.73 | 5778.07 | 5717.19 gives -1.14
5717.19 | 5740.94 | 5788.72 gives -0.79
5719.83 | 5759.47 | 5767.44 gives -1.15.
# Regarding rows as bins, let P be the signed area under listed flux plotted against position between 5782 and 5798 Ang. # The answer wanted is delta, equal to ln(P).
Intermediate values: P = 784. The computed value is 6.66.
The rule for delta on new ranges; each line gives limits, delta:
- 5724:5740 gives 6.66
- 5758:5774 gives 6.86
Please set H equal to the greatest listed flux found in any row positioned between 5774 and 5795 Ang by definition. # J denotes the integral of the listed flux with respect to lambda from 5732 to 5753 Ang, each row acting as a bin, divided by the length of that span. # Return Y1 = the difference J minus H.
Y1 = -9.3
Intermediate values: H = 63.37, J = 54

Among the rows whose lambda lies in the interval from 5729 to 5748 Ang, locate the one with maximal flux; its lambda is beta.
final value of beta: 5740.94 Ang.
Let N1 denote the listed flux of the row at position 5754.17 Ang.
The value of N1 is 60.56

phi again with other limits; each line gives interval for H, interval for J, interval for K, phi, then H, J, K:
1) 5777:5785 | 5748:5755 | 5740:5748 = 2.8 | 415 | 380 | 487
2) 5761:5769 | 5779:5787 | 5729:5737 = 1.7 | 474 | 389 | 408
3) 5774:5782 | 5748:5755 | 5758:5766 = 2.4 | 433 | 380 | 477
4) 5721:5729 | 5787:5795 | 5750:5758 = 3.3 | 412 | 390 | 441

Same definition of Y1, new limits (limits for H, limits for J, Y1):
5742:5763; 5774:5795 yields -10.5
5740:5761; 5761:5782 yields -9.8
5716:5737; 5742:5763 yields -3.5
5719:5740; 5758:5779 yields 2.2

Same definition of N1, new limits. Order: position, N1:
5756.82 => 50.3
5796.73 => 52.39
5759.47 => 55.91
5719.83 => 47.48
